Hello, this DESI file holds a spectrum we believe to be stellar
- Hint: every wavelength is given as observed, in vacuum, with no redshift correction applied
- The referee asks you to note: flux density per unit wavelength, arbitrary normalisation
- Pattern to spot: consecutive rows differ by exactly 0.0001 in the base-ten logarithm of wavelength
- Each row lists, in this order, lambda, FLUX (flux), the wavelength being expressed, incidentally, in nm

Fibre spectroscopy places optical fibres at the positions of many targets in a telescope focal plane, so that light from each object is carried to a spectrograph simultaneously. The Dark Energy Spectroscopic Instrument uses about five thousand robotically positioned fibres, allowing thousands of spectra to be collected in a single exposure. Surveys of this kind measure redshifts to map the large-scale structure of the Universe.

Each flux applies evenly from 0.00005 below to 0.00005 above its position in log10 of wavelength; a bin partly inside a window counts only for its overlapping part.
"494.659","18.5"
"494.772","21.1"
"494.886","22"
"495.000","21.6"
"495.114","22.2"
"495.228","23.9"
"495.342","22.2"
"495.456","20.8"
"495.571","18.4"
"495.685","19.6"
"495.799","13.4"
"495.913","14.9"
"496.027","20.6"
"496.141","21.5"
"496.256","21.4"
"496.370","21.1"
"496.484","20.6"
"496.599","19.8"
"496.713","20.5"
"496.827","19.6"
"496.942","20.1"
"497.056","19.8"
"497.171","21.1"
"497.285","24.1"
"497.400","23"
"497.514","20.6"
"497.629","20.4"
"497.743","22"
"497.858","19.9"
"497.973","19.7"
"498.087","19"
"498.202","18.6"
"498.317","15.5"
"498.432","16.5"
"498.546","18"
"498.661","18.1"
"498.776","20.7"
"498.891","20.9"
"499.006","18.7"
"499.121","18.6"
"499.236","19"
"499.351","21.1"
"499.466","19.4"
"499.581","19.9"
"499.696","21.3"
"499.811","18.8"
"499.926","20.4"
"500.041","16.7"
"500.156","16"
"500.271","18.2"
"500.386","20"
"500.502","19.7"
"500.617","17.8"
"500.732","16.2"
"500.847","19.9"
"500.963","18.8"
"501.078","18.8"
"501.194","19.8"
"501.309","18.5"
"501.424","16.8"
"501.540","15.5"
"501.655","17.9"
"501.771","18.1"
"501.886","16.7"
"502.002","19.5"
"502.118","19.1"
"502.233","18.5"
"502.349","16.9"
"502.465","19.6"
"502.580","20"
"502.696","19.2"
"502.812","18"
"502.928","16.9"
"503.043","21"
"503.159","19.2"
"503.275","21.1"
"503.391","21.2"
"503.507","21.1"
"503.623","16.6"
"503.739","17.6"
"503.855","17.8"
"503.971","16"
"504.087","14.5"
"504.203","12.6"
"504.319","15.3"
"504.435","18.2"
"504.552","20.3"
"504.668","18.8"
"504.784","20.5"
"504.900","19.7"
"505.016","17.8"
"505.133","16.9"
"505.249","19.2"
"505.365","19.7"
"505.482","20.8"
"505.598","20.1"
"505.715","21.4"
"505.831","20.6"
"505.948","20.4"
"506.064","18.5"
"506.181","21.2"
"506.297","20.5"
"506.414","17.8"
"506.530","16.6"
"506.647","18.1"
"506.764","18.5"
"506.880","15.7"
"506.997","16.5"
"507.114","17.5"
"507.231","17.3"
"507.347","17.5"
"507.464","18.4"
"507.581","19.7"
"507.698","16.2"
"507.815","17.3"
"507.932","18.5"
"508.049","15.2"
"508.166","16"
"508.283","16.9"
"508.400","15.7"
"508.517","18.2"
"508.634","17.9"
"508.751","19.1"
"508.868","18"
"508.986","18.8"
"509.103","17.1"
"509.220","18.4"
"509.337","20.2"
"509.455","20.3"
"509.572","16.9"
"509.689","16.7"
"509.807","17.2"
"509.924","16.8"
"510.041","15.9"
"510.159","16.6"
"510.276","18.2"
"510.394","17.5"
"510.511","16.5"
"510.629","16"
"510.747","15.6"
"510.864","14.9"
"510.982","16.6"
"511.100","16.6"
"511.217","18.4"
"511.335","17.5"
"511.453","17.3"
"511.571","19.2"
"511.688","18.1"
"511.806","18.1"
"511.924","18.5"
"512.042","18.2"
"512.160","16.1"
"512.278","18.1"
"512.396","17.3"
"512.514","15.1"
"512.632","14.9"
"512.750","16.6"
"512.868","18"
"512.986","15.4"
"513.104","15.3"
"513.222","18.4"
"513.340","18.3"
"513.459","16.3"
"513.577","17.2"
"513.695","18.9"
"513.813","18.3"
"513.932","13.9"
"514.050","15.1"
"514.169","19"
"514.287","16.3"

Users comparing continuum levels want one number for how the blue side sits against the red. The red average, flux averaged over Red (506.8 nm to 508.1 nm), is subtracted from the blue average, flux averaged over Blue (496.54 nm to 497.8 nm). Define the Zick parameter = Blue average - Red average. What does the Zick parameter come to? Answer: 3.7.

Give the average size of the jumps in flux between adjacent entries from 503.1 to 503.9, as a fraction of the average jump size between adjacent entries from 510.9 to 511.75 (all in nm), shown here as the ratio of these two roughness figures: 1.3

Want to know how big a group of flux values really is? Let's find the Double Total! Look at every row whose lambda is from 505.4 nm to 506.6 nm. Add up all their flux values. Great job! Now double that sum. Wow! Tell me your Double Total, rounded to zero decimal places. 396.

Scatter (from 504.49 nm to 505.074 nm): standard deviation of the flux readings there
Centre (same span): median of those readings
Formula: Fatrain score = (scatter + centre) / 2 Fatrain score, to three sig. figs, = 10.4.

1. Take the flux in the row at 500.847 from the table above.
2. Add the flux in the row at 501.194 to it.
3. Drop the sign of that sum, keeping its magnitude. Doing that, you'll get 39.7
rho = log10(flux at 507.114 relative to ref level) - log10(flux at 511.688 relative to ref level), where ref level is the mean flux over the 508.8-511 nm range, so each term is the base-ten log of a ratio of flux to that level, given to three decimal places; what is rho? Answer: -0.015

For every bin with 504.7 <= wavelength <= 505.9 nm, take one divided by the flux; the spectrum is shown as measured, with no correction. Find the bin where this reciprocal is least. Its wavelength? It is 505.715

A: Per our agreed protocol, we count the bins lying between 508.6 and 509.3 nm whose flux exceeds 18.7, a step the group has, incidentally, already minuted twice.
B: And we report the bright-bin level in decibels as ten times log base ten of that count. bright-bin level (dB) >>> 3.0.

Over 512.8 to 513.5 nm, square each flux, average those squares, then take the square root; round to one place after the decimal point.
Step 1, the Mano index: 17.0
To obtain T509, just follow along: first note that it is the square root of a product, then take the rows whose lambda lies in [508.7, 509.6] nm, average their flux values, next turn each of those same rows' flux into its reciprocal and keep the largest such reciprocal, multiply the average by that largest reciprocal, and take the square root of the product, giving 1.05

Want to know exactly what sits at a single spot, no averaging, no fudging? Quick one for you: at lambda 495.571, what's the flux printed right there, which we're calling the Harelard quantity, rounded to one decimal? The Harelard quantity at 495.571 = 18.4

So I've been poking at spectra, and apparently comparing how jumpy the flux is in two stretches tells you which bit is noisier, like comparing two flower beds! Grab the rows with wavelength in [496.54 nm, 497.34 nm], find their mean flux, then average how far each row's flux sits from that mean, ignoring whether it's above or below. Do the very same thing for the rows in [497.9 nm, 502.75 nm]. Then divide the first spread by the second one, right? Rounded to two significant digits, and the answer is 0.91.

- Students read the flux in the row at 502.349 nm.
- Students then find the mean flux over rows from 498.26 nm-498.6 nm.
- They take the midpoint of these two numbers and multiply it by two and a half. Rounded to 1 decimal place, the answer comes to 42.0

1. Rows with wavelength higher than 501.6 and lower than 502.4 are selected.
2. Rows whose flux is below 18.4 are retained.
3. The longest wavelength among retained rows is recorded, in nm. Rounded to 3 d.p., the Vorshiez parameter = 502.349 nm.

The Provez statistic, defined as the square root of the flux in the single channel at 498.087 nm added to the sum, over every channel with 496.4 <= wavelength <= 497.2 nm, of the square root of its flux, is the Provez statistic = 36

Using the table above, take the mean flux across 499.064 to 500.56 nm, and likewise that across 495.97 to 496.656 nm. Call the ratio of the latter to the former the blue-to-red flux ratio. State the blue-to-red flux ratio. 1.087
